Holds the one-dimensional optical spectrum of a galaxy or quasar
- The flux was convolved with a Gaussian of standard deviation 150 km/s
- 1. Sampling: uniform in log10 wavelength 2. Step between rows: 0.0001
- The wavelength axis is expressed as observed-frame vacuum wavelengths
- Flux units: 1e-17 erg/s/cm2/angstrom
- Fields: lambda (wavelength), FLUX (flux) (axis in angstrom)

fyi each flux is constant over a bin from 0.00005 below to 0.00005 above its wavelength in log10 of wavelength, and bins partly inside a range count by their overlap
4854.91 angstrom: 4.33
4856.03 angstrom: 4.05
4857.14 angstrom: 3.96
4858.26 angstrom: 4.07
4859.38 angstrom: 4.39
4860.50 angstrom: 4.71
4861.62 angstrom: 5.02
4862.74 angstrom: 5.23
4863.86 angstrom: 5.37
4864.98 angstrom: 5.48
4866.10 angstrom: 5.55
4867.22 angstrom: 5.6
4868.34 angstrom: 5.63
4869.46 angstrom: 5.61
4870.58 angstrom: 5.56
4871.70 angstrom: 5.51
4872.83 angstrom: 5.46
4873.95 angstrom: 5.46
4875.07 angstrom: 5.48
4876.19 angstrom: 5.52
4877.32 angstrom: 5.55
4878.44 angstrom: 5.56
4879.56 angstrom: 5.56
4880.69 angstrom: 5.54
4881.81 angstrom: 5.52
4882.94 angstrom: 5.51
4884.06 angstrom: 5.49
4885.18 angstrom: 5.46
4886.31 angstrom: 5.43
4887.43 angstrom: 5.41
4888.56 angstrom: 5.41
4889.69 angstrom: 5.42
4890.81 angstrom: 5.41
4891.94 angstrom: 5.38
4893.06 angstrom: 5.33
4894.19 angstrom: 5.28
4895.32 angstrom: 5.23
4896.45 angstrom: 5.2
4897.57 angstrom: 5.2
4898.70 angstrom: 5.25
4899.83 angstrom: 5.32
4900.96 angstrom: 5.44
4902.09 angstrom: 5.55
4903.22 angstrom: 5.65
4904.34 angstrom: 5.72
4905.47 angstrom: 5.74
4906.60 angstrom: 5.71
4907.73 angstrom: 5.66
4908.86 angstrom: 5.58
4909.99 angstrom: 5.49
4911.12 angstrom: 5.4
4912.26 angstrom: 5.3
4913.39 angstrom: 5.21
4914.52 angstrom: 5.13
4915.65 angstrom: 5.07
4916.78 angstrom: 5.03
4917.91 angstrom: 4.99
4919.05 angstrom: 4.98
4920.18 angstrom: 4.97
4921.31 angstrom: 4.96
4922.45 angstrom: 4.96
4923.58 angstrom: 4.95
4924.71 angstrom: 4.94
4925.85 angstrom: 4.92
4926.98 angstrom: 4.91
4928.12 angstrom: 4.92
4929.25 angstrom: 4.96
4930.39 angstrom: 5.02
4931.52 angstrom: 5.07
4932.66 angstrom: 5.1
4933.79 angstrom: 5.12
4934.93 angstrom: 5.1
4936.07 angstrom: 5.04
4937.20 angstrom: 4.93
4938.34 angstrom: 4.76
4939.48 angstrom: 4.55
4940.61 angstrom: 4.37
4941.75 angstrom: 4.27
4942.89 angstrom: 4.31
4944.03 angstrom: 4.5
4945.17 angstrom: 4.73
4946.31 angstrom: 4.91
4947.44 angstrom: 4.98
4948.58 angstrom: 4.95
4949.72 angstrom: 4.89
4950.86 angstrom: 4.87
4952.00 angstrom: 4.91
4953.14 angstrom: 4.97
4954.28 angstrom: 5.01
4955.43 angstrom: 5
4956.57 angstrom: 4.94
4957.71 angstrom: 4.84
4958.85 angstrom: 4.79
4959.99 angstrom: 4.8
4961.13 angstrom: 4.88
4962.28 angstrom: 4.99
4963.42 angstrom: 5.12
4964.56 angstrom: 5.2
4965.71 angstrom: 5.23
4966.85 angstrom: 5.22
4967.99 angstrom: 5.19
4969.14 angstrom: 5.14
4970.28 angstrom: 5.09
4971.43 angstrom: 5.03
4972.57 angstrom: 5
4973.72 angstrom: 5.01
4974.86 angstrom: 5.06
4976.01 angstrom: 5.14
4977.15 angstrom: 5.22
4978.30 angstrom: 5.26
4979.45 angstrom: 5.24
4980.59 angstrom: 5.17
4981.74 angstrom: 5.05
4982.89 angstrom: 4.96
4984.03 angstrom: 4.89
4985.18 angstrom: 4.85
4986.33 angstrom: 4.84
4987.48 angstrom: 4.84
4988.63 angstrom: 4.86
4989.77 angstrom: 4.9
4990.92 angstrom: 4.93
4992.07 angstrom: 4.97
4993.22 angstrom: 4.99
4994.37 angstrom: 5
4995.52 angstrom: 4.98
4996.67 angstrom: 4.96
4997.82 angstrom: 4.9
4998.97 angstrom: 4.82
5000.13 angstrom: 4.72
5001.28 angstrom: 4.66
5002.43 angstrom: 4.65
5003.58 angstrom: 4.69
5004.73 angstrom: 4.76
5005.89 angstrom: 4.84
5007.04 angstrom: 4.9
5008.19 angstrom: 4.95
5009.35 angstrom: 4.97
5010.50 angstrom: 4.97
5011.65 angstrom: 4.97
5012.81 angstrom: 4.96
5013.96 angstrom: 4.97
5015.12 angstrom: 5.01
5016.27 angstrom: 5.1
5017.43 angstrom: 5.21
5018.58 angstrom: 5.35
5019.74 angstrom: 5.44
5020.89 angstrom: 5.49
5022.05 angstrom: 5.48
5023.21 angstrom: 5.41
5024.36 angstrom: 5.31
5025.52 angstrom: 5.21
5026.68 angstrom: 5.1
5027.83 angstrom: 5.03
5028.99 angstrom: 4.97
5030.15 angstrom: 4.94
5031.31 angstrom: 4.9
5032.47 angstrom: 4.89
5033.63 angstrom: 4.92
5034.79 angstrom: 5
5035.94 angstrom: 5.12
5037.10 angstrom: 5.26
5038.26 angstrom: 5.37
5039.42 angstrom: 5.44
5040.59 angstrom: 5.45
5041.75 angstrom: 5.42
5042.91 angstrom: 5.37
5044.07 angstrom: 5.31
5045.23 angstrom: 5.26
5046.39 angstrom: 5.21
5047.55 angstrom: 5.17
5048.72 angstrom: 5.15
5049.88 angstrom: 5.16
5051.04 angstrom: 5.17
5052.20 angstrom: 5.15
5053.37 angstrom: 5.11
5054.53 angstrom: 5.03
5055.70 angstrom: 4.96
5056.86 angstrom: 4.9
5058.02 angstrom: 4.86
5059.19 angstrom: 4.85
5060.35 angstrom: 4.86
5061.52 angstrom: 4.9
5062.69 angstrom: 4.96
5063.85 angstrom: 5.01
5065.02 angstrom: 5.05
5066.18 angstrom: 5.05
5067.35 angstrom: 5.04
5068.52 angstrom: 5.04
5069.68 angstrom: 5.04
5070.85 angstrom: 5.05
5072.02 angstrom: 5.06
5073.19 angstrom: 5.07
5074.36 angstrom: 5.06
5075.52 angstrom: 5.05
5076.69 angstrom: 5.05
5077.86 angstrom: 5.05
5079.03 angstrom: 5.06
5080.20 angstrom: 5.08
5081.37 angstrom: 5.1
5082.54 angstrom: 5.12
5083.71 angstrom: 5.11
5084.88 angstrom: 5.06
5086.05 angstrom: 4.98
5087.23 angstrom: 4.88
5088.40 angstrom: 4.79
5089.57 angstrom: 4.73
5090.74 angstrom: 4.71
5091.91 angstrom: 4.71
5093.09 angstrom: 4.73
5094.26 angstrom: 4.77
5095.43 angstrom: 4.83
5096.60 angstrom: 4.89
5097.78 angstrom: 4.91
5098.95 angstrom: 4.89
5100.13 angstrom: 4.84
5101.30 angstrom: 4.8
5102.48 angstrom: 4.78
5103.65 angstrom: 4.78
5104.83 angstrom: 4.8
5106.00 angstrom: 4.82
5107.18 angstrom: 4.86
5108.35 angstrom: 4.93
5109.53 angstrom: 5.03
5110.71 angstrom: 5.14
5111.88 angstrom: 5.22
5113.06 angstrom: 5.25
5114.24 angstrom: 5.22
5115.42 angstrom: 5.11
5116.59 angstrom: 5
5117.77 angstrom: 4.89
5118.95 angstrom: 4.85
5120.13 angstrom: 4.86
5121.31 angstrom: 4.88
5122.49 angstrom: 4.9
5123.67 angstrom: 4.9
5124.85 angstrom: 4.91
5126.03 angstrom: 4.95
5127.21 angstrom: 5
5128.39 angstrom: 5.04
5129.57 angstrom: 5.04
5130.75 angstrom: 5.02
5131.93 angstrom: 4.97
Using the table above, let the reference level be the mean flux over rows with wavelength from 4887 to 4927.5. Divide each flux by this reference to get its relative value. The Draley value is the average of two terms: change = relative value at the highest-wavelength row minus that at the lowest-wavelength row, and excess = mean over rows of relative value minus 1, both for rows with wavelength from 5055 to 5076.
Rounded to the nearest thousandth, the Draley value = -0.019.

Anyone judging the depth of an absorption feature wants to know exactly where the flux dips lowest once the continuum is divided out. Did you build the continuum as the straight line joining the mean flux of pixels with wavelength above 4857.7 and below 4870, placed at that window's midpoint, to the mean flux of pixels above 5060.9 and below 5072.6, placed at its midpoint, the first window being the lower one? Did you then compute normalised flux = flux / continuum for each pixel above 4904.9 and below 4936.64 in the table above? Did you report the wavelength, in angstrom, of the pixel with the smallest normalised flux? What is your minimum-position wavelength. 4926.98 angstrom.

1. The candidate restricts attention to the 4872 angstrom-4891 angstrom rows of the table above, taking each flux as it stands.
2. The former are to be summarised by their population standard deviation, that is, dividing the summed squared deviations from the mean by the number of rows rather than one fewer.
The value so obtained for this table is 0.05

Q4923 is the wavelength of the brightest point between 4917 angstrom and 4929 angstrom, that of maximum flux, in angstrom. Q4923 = 4917.91 angstrom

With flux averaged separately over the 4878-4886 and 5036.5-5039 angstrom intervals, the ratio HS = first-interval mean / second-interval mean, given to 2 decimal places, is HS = 1.04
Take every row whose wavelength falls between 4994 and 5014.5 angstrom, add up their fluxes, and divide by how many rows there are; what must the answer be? 4.87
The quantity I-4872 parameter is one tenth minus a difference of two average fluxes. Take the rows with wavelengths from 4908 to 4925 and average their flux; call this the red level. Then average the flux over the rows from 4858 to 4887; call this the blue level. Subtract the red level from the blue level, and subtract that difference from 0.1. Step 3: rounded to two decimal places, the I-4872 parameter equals -0.13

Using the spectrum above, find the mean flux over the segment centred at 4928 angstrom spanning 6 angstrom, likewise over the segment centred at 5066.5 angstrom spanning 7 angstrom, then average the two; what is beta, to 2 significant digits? 5.0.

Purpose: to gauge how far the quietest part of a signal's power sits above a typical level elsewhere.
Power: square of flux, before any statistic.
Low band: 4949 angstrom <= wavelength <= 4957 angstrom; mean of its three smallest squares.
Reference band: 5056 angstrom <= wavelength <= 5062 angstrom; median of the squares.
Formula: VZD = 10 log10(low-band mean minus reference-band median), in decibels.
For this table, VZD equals -5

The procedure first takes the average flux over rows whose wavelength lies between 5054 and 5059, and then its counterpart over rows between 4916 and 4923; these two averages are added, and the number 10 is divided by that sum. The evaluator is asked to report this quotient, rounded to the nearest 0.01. 1.01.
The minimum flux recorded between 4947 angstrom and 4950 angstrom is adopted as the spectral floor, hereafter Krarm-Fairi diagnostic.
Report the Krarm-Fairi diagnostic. 4.89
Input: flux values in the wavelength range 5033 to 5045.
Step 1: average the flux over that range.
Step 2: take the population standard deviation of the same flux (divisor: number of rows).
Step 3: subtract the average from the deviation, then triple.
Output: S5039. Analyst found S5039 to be -15.3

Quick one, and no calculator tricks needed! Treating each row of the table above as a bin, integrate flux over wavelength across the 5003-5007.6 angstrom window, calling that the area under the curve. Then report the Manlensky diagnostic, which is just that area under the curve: 22.1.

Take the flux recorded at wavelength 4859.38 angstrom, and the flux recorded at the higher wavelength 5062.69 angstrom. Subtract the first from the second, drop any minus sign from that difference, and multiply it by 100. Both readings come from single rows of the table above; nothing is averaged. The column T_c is 57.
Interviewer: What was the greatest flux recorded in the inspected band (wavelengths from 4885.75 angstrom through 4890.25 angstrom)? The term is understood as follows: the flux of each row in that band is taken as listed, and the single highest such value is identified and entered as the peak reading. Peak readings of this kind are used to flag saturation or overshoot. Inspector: 5.43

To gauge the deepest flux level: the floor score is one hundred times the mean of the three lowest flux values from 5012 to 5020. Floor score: 498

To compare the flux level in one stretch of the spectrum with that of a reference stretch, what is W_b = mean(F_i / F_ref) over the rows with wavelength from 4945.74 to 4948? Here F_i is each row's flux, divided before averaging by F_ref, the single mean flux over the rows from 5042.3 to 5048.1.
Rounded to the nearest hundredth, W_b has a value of 0.94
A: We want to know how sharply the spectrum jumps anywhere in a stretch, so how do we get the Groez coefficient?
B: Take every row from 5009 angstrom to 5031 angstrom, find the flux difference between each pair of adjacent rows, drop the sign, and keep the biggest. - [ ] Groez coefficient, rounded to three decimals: 0.140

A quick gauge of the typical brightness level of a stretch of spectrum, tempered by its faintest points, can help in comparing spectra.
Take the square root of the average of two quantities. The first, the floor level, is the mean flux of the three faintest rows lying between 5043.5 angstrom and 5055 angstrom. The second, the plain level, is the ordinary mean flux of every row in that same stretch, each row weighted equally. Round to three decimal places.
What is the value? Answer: 2.266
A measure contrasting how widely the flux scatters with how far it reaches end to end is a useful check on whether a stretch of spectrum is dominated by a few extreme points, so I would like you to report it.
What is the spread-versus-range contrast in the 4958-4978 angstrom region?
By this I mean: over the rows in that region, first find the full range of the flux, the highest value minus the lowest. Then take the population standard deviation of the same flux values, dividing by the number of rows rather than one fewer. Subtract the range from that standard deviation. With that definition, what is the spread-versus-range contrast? -0.30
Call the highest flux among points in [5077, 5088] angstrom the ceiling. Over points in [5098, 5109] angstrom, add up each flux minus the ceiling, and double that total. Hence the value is -5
